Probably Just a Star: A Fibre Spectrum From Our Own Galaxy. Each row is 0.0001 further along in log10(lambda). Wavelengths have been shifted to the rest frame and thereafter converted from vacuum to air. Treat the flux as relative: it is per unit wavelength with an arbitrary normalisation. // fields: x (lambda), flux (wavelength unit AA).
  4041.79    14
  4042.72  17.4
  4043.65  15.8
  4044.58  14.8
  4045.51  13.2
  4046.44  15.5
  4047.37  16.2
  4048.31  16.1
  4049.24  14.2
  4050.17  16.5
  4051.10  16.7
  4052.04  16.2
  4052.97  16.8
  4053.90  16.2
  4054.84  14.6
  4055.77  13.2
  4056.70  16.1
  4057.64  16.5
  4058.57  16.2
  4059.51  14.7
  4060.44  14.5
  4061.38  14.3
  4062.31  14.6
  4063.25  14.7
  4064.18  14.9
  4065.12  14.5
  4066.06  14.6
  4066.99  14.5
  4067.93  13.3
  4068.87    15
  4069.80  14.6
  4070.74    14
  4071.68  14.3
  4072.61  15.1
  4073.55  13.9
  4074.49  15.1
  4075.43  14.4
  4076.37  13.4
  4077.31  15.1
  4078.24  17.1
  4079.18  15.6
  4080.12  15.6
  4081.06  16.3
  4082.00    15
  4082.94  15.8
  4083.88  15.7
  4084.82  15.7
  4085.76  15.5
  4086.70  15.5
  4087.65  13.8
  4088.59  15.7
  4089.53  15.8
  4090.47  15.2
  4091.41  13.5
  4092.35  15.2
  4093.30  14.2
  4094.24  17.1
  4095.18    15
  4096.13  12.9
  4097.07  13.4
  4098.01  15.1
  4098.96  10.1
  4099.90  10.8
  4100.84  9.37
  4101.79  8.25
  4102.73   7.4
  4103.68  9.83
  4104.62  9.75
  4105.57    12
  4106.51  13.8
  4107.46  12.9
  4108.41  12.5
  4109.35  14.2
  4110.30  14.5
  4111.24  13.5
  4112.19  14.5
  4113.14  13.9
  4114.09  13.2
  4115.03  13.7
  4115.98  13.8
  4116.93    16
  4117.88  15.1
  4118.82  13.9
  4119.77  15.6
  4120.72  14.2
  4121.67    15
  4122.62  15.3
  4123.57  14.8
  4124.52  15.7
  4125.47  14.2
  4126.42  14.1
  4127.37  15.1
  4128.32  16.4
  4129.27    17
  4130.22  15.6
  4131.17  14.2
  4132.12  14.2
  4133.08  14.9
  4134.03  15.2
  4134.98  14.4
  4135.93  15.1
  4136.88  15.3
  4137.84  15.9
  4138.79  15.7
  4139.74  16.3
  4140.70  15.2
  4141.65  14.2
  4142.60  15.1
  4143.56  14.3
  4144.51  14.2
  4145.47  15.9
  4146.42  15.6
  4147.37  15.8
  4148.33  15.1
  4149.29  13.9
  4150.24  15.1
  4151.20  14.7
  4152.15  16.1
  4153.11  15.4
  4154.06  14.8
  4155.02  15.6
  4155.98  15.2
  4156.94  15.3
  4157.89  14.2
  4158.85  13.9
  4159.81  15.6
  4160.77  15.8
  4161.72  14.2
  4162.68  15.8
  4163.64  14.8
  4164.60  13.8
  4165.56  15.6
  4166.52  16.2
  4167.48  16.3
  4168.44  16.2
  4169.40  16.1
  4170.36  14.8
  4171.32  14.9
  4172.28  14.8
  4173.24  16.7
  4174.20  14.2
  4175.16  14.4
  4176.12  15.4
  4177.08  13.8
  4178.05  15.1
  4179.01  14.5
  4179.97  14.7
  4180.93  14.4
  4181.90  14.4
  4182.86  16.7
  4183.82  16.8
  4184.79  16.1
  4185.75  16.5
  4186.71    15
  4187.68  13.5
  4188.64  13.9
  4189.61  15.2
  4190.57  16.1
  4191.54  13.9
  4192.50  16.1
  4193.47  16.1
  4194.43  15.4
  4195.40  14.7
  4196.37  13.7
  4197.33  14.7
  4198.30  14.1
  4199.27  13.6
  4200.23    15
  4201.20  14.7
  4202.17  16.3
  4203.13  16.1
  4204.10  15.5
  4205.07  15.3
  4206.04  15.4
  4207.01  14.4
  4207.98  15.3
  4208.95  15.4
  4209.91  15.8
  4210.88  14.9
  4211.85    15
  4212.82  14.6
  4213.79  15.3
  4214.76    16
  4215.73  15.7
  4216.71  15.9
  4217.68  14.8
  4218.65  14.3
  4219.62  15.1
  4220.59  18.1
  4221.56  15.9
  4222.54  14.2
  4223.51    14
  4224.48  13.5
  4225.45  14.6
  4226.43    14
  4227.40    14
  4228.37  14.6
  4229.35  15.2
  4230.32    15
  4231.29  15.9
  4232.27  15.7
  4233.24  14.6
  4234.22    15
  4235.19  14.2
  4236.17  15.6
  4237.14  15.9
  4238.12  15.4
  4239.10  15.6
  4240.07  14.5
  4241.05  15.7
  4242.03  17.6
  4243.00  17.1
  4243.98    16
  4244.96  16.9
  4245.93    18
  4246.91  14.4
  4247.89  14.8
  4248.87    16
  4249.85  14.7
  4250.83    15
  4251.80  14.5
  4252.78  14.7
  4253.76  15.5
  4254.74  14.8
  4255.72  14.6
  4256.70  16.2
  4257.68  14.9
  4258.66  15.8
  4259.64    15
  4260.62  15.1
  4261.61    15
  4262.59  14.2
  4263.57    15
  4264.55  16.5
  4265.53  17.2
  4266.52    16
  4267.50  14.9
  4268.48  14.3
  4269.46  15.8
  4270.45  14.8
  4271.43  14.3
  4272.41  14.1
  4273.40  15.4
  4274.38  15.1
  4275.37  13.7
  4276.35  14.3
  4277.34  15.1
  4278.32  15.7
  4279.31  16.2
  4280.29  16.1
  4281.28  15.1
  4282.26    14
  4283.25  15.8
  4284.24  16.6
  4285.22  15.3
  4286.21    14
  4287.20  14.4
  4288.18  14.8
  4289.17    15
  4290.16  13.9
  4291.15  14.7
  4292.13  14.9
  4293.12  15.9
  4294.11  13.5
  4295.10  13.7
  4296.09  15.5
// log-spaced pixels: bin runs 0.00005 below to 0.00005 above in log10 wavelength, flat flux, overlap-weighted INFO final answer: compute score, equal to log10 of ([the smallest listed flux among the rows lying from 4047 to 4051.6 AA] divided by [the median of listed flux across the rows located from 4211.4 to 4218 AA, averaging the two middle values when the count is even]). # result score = -0.03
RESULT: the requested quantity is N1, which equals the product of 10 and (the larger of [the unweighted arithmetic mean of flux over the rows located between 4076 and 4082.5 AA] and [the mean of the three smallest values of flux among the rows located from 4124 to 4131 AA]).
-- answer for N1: 154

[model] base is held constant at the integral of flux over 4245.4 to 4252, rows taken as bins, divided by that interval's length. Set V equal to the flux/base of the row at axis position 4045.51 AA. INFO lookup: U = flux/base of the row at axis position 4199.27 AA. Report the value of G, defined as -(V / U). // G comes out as -0.97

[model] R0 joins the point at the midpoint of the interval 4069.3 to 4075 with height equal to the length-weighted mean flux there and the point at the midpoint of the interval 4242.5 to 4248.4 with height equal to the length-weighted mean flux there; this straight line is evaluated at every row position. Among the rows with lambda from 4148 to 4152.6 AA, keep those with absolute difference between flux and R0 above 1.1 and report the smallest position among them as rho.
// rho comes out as 4149.29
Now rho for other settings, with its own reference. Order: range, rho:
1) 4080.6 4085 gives 4081.06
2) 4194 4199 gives 4196.37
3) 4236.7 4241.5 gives 4240.07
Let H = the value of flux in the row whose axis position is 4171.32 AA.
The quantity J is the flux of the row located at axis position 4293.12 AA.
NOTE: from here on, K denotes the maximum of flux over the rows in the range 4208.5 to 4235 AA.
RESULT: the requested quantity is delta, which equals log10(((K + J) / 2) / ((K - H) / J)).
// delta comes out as 1.93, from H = 14.9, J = 15.9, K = 18.1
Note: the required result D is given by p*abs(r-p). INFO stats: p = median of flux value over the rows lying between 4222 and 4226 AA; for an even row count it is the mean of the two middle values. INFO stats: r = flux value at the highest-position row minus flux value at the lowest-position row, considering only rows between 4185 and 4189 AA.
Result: 235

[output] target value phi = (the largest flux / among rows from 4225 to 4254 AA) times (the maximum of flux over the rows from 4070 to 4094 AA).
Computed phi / 308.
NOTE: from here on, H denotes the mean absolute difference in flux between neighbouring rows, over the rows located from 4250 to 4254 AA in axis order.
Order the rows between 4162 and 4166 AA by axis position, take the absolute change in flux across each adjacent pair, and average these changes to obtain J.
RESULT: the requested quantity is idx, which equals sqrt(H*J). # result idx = 0.8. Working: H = 0.5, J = 1.27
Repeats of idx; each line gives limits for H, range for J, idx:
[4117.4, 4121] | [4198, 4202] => 1.0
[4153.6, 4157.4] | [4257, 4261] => 0.5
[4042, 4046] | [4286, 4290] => 0.7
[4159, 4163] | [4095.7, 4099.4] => 1.6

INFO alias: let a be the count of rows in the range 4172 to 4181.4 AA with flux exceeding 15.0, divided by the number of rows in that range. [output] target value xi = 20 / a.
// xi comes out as 67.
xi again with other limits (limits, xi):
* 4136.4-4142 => 24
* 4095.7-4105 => 200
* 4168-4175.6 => 53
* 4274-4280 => 30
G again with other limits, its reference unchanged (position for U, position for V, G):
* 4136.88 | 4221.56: -1.04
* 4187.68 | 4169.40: -1.19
